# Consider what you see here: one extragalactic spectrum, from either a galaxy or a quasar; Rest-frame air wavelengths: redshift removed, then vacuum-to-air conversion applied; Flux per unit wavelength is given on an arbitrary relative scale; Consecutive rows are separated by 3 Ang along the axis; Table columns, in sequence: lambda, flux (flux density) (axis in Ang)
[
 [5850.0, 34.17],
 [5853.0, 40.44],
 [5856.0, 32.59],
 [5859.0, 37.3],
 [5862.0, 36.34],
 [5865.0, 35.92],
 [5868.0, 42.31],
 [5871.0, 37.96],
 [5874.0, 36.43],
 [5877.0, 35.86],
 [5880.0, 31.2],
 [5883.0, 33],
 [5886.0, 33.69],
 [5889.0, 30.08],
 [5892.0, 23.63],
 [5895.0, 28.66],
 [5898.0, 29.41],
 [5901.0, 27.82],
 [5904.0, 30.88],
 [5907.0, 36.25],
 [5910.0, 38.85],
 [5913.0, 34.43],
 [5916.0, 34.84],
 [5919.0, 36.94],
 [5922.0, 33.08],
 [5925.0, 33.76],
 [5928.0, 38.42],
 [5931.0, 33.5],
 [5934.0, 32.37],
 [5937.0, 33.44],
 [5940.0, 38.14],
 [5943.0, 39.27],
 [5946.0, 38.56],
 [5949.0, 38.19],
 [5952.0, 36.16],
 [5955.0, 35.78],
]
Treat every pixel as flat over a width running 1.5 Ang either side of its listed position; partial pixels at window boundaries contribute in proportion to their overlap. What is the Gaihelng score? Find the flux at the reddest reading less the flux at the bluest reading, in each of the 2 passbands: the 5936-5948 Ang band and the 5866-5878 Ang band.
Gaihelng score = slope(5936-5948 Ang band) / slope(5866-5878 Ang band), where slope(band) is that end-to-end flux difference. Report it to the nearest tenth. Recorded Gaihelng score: -0.8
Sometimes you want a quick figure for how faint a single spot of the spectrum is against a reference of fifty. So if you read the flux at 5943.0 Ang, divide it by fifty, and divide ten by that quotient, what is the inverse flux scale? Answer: 12.7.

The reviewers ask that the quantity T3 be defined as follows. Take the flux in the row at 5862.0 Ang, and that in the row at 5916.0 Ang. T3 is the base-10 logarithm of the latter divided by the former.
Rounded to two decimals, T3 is -0.02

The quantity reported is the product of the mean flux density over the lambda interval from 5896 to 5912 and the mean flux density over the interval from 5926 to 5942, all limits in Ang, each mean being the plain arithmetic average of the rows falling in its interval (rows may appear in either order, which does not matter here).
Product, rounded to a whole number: 1148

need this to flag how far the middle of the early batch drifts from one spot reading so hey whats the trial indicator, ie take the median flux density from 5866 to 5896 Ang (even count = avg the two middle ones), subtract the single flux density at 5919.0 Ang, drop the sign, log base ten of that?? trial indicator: 0.56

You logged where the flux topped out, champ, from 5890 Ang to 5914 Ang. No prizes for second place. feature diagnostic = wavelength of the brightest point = 5910.0 Ang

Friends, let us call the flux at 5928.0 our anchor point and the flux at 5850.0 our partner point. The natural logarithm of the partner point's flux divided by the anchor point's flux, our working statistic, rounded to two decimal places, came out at -0.12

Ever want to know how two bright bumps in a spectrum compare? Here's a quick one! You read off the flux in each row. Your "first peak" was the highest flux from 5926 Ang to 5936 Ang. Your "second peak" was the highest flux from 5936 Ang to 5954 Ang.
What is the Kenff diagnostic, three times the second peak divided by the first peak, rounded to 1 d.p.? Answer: 3.1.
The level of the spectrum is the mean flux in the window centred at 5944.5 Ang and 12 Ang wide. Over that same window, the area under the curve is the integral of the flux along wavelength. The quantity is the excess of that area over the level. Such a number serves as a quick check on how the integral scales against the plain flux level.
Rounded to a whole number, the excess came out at 424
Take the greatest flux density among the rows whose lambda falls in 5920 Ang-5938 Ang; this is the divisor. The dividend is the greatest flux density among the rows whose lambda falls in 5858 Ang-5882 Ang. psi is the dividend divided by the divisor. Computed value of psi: 1.10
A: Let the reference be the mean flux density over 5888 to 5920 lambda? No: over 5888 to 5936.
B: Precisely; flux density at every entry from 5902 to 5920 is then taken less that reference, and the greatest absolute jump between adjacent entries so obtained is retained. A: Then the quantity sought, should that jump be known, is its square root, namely 2.3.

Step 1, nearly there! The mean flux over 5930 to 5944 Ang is 35.3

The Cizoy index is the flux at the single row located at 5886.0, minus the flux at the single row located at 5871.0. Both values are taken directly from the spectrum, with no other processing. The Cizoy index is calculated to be -4.3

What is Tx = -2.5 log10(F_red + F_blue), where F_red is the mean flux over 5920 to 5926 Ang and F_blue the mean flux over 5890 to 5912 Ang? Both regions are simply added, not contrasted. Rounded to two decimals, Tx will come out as -4.52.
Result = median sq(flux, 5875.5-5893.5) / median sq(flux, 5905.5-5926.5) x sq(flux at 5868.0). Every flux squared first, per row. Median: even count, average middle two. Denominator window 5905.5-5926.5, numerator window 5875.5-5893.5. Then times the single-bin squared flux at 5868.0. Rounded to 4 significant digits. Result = 1521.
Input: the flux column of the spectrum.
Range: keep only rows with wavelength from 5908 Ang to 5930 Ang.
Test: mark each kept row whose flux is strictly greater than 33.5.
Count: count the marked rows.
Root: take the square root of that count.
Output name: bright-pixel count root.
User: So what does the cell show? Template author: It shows 2.45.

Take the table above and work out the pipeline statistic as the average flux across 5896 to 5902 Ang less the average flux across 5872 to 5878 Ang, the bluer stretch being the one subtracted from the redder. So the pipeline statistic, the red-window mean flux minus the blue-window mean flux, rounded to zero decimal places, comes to -8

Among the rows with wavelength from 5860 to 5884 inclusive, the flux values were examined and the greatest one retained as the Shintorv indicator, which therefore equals 42.31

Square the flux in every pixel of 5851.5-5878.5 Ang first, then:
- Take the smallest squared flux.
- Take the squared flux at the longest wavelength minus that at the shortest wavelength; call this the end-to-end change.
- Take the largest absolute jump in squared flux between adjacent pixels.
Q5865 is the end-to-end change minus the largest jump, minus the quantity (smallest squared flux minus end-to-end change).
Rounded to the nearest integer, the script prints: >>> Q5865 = -2334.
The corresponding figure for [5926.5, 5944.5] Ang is -1270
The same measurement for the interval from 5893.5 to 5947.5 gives 197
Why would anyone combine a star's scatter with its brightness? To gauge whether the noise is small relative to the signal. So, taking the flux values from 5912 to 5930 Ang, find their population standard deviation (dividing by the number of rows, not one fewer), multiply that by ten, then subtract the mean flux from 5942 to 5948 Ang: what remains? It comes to -20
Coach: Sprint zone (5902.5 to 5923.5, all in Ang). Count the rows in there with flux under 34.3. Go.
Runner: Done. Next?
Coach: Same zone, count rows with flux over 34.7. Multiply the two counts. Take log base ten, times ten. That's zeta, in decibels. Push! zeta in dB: 9.0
